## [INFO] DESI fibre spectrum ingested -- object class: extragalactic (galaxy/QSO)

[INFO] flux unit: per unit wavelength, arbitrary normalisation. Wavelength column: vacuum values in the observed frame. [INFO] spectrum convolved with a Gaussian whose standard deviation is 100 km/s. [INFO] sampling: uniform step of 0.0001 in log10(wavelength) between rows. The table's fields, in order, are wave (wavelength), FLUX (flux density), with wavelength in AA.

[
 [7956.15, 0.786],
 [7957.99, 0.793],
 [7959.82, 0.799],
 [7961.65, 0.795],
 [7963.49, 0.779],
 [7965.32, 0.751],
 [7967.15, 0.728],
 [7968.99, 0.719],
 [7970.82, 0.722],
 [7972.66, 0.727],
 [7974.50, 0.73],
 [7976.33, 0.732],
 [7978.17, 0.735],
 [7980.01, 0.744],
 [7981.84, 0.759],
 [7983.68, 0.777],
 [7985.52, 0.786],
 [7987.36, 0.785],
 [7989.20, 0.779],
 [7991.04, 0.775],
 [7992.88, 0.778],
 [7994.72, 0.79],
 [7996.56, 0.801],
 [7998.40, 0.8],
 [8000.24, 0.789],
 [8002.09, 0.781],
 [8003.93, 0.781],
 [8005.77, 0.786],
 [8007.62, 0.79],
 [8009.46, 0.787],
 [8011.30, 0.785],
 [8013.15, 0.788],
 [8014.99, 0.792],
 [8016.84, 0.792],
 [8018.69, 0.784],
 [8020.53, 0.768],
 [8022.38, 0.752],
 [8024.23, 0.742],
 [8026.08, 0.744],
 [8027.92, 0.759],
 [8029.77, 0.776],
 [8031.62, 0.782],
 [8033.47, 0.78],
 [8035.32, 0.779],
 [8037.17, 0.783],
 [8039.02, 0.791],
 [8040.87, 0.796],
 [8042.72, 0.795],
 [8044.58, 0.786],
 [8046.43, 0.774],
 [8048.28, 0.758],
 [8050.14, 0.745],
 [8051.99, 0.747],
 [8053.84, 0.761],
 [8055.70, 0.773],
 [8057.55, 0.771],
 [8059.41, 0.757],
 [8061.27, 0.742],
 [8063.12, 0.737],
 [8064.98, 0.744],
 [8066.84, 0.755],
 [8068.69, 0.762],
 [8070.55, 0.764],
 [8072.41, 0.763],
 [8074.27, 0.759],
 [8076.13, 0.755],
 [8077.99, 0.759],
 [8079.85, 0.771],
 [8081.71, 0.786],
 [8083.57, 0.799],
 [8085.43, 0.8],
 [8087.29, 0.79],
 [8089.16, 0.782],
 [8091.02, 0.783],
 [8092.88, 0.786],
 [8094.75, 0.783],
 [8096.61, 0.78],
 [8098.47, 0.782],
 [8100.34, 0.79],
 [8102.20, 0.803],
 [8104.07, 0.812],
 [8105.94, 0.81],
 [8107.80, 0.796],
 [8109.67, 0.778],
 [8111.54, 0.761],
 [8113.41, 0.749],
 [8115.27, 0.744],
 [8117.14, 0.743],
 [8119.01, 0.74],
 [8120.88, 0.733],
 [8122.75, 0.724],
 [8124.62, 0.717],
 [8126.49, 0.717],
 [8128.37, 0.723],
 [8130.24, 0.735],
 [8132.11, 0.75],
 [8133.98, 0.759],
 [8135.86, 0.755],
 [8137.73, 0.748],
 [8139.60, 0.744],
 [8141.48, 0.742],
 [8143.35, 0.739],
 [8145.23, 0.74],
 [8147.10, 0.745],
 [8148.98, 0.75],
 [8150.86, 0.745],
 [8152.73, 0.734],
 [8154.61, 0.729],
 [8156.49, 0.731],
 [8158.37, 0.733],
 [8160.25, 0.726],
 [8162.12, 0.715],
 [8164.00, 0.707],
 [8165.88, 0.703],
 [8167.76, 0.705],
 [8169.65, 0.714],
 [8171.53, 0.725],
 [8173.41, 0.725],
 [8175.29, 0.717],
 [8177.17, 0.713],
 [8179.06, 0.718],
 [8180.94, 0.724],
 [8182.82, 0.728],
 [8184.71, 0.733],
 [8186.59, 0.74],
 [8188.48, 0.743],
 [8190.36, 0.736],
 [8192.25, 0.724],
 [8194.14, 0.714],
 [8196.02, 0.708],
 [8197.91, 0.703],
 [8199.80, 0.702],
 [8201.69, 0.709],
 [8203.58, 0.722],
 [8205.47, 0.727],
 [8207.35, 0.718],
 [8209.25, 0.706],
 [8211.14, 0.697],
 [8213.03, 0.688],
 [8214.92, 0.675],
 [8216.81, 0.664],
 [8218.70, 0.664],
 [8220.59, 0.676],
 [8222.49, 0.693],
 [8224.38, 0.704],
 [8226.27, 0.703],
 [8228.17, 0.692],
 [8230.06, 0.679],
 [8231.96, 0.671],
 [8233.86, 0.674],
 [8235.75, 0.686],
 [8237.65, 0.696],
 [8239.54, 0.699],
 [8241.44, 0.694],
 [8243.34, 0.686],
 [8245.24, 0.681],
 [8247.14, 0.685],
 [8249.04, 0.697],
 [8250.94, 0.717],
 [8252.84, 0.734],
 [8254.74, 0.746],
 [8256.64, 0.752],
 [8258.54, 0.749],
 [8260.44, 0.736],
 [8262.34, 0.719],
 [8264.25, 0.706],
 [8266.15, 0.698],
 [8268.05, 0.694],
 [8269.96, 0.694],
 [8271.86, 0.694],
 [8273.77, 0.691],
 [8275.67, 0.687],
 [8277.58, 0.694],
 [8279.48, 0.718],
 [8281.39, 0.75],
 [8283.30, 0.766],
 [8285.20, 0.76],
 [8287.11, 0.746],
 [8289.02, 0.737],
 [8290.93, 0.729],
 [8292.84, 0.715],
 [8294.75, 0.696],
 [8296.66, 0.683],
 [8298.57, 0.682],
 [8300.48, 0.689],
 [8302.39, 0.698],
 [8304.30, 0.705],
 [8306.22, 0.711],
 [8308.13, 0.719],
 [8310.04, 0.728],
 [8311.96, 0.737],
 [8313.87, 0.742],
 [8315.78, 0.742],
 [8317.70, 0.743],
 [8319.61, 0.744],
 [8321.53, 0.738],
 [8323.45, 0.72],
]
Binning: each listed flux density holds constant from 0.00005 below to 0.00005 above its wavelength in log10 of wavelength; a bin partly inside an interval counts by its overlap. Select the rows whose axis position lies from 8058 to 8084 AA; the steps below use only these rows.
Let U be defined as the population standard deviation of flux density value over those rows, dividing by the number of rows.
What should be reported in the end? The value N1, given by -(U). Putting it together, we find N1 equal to -0.0158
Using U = 0.016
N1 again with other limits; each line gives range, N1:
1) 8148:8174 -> -0.0138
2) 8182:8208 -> -0.0130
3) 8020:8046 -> -0.0174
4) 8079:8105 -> -0.0105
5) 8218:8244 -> -0.0120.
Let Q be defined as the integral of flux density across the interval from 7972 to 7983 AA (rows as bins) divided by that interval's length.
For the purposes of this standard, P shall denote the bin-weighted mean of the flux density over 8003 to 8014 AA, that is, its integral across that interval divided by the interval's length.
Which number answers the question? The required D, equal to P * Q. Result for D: 0.581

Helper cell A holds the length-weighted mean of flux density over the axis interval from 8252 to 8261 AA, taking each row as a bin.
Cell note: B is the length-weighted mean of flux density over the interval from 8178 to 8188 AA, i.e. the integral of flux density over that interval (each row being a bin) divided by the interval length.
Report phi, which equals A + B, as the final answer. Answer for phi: 1.47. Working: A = 0.744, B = 0.729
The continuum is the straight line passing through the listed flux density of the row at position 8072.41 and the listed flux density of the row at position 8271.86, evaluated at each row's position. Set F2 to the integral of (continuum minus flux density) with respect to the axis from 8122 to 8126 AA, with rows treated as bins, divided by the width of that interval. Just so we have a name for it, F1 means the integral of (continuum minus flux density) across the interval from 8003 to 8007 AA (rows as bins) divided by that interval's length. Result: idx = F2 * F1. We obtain 0.0001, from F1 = 0.00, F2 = 0.025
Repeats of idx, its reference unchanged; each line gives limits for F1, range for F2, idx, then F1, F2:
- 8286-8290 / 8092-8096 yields 0.0015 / -0.05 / -0.029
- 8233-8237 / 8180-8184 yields 0.0000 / 0.03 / -0.001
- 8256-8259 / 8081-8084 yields 0.0017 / -0.05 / -0.032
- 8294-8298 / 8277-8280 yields 0.0000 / 0.00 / -0.014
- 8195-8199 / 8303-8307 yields -0.0004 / 0.01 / -0.024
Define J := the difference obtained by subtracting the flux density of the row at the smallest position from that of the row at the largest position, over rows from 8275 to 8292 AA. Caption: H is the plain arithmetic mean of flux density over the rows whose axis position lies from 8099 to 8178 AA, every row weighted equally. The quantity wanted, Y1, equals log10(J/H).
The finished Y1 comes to -1.25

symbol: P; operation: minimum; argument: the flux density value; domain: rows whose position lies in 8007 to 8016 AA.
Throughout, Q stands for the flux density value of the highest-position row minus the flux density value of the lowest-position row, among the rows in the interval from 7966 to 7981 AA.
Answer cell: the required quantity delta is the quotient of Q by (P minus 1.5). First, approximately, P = 0.785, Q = 0.016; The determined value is -0.022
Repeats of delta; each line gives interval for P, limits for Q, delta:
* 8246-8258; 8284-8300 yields 0.096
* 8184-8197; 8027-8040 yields -0.040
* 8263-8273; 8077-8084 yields -0.050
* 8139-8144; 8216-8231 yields -0.020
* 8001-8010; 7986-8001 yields -0.006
